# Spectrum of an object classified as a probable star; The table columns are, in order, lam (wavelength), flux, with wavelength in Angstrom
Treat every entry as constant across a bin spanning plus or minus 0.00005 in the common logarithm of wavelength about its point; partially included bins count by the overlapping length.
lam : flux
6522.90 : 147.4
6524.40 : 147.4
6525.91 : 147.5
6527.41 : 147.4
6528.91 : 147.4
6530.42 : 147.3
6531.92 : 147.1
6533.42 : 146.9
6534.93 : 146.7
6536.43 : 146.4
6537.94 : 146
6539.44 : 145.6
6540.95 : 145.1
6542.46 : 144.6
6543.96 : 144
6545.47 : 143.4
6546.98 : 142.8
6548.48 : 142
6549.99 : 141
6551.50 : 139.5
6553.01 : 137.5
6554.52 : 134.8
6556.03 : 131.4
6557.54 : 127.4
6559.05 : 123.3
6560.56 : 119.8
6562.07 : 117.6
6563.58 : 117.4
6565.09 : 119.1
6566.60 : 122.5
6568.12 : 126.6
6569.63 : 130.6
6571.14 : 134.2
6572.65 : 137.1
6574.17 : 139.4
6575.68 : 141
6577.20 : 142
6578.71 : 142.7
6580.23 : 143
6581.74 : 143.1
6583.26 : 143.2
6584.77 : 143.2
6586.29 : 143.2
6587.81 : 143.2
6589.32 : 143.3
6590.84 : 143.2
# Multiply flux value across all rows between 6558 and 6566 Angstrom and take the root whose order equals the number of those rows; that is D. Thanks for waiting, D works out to 119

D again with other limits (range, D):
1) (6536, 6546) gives 145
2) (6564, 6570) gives 125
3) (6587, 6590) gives 143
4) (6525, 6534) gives 147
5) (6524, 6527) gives 147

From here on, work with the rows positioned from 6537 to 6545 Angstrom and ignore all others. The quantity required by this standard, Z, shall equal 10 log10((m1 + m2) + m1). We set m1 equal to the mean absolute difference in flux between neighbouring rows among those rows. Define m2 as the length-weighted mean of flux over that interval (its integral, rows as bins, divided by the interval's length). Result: 21.6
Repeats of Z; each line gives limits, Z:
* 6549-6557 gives 21.5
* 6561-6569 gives 21.0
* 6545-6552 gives 21.6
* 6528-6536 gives 21.7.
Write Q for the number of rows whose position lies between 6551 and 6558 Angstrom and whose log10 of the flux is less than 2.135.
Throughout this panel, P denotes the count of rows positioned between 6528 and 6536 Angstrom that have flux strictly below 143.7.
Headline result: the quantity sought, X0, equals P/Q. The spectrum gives 0.0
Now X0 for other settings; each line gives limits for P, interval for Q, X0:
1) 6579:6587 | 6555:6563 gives 1.0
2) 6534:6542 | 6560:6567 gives 0.0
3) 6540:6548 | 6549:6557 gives 1.0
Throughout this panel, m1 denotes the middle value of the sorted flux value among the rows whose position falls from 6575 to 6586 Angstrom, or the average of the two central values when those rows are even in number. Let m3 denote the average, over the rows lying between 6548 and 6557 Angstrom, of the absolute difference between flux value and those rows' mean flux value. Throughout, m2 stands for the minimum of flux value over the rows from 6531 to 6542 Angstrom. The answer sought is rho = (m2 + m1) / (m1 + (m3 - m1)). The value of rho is 92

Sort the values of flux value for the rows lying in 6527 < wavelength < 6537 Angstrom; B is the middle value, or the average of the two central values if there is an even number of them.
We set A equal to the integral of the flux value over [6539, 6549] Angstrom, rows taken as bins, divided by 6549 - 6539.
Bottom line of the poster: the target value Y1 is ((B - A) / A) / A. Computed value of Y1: 0.0002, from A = 144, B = 147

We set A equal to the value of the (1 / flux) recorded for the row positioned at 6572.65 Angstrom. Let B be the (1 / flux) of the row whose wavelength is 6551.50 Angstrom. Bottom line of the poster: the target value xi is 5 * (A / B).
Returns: 5.1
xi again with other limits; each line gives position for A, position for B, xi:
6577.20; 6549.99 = 5.0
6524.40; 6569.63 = 4.4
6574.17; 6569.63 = 4.7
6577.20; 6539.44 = 5.1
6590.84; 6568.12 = 4.4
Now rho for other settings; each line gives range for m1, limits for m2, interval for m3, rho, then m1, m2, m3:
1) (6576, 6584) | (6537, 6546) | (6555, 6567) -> 75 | 143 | 143.4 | 3.8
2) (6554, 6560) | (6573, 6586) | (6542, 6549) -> 350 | 129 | 139.4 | 0.8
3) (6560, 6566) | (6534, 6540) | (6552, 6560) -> 60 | 118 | 145.6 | 4.4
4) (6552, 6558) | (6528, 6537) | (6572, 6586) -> 170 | 133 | 146.4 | 1.6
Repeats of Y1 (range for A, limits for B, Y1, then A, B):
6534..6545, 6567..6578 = -0.0004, 145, 137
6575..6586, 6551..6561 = -0.0006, 143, 131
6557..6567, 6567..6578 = 0.0011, 121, 137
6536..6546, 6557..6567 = -0.0012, 145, 120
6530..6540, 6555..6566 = -0.0012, 147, 120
